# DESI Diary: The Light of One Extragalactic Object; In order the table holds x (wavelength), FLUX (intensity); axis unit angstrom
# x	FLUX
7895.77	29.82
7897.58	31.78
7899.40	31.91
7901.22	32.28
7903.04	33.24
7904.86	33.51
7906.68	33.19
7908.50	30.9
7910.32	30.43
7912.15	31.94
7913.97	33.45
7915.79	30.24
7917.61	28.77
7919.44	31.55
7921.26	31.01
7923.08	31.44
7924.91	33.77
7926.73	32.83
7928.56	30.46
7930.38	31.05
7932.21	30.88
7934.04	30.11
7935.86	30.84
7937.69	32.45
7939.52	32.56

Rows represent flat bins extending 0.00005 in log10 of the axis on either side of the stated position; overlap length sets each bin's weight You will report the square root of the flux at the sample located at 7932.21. 5.56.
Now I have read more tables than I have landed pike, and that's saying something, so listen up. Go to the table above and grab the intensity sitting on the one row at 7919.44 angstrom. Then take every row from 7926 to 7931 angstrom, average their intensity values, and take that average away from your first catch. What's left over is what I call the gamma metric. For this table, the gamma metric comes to 0.1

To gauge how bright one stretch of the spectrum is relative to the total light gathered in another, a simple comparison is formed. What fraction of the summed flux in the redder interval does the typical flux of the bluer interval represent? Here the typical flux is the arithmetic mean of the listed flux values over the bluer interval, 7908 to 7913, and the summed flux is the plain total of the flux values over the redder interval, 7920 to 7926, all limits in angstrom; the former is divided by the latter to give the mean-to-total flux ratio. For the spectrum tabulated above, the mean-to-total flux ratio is 0.323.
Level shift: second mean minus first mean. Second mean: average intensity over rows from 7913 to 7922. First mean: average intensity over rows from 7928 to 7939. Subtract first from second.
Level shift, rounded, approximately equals 0.0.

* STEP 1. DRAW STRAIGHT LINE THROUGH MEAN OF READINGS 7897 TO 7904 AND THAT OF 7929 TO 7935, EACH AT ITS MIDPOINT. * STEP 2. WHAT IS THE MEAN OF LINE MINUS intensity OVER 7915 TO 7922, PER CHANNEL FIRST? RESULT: 1.0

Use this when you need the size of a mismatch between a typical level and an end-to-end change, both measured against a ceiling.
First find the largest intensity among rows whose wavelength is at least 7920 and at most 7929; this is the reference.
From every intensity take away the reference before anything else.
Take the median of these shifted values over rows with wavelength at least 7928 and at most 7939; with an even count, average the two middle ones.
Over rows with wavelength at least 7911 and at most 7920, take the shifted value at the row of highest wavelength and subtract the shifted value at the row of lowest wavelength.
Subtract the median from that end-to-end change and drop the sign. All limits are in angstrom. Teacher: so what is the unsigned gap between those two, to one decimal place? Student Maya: 2.5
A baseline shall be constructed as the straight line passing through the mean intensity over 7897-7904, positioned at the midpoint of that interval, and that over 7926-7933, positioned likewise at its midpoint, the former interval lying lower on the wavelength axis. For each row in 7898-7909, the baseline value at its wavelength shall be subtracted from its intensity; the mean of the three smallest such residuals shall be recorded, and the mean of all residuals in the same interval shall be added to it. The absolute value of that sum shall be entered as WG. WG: 0.2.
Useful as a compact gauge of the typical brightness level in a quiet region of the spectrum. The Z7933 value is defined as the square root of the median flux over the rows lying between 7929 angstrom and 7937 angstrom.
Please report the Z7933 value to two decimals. 5.56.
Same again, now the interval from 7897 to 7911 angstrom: 5.67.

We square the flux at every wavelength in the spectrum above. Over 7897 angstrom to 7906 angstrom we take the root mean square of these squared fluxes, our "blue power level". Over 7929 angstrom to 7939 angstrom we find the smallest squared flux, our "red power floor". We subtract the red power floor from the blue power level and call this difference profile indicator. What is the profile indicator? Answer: 154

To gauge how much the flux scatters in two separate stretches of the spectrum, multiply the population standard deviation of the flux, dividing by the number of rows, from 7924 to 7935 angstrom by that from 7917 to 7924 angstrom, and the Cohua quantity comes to 1.5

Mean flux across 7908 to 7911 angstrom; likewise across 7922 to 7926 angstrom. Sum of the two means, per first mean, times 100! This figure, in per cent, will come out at 206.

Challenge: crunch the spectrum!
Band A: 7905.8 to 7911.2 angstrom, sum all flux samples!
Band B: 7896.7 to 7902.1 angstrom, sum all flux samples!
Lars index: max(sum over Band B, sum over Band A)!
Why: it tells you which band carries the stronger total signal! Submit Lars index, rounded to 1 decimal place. 96.0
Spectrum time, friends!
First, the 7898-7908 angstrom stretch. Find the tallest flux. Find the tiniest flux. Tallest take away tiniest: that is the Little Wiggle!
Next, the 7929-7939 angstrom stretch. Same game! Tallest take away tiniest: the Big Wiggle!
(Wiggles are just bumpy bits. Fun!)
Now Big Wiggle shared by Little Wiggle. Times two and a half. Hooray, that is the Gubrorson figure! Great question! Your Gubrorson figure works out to 3.7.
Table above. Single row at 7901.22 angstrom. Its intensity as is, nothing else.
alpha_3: 32.28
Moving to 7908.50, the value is 30.9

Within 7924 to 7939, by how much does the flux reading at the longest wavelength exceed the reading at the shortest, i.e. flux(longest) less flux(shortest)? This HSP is -1.3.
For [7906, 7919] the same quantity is -4.4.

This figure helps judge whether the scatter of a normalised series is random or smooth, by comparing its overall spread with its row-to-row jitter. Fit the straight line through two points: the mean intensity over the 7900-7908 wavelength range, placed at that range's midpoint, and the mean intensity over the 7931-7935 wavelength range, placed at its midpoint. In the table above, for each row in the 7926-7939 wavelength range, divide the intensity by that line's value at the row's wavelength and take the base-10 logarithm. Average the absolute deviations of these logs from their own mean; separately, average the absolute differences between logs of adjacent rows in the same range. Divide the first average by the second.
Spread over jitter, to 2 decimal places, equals 0.77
